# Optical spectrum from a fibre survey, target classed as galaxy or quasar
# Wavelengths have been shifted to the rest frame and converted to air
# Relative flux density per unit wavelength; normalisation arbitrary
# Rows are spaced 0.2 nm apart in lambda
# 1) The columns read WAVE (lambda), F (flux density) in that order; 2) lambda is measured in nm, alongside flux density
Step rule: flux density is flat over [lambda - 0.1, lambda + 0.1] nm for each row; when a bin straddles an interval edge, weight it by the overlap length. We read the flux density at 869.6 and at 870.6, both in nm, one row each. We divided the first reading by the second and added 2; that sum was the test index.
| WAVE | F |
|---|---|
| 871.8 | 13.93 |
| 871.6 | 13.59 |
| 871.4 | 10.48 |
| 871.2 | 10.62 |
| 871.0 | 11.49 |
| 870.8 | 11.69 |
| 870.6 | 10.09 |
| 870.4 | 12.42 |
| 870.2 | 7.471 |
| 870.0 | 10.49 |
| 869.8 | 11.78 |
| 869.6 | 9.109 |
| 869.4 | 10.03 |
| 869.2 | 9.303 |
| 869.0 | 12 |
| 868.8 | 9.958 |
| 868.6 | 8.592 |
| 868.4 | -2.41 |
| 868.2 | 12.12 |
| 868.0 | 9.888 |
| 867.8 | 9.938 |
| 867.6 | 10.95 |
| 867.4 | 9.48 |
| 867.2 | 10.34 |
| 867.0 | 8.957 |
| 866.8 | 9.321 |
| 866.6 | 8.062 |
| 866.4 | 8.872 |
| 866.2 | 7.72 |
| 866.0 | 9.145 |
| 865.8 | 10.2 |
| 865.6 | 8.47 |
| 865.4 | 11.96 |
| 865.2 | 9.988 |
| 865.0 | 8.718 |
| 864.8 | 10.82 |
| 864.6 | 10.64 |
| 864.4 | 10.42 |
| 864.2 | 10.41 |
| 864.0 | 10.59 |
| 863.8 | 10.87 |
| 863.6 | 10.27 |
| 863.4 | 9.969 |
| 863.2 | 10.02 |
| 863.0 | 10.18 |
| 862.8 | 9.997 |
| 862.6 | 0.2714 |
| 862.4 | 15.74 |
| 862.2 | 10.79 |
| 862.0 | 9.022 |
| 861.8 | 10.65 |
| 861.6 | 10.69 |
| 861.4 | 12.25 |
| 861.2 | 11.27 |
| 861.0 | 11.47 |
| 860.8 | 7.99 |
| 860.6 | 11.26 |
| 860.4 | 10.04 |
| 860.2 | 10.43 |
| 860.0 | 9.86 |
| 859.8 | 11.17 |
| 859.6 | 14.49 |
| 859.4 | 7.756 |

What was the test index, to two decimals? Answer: 2.90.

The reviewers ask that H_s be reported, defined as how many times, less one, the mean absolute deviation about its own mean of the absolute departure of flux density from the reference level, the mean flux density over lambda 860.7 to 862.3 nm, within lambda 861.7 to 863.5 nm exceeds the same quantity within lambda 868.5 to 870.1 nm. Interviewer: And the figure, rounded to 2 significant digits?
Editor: 3.8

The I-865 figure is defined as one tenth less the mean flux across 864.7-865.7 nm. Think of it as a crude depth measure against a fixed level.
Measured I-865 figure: -9.9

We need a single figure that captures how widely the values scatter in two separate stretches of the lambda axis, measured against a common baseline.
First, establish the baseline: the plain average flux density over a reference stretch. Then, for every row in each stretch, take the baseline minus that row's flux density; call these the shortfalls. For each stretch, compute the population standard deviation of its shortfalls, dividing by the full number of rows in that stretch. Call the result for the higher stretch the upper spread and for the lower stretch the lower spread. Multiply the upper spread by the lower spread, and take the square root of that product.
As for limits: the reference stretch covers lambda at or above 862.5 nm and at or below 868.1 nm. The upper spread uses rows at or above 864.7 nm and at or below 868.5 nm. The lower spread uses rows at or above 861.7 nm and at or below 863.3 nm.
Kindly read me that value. 3.4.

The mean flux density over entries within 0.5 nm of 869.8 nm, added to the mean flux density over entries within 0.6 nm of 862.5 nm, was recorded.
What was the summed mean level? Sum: 19.1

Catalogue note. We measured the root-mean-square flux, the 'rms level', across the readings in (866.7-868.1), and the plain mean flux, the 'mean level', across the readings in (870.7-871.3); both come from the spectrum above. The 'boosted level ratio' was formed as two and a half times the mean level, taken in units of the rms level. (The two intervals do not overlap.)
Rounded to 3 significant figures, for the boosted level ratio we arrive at 2.86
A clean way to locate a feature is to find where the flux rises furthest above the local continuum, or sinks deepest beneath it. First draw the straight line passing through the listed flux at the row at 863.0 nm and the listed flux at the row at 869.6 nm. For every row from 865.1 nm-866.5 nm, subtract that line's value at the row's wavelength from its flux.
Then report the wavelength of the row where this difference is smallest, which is 866.2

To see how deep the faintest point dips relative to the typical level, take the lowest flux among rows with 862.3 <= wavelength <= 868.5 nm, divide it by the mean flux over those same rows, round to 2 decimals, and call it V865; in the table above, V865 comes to -0.26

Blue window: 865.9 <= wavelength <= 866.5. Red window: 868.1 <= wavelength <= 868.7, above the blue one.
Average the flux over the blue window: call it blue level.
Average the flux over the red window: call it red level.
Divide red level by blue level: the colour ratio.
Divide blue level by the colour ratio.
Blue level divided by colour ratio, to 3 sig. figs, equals 12.1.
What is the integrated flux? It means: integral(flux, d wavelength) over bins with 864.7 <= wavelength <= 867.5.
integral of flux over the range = 26.4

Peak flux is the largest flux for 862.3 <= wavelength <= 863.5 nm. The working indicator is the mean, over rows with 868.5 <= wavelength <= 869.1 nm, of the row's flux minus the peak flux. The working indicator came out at -5.6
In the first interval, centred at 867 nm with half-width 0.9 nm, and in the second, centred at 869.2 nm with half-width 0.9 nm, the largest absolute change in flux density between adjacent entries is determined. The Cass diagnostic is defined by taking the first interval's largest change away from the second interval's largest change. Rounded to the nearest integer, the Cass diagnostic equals 10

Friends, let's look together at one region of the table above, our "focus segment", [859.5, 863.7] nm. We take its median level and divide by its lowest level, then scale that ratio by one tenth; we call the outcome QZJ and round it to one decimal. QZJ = 3.8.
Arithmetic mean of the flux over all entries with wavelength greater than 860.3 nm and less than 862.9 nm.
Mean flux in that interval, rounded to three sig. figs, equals 10.1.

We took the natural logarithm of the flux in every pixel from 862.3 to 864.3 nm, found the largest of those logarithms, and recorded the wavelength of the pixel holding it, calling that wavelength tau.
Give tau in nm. 862.4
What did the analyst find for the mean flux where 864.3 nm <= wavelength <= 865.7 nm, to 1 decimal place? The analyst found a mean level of 10.1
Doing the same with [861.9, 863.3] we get 9.4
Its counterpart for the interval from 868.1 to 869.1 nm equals 8.1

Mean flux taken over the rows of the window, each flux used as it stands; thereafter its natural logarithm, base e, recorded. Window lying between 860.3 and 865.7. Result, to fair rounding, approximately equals 2.32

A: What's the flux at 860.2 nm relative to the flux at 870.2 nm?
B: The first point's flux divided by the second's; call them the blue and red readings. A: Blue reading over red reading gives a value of 1.4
